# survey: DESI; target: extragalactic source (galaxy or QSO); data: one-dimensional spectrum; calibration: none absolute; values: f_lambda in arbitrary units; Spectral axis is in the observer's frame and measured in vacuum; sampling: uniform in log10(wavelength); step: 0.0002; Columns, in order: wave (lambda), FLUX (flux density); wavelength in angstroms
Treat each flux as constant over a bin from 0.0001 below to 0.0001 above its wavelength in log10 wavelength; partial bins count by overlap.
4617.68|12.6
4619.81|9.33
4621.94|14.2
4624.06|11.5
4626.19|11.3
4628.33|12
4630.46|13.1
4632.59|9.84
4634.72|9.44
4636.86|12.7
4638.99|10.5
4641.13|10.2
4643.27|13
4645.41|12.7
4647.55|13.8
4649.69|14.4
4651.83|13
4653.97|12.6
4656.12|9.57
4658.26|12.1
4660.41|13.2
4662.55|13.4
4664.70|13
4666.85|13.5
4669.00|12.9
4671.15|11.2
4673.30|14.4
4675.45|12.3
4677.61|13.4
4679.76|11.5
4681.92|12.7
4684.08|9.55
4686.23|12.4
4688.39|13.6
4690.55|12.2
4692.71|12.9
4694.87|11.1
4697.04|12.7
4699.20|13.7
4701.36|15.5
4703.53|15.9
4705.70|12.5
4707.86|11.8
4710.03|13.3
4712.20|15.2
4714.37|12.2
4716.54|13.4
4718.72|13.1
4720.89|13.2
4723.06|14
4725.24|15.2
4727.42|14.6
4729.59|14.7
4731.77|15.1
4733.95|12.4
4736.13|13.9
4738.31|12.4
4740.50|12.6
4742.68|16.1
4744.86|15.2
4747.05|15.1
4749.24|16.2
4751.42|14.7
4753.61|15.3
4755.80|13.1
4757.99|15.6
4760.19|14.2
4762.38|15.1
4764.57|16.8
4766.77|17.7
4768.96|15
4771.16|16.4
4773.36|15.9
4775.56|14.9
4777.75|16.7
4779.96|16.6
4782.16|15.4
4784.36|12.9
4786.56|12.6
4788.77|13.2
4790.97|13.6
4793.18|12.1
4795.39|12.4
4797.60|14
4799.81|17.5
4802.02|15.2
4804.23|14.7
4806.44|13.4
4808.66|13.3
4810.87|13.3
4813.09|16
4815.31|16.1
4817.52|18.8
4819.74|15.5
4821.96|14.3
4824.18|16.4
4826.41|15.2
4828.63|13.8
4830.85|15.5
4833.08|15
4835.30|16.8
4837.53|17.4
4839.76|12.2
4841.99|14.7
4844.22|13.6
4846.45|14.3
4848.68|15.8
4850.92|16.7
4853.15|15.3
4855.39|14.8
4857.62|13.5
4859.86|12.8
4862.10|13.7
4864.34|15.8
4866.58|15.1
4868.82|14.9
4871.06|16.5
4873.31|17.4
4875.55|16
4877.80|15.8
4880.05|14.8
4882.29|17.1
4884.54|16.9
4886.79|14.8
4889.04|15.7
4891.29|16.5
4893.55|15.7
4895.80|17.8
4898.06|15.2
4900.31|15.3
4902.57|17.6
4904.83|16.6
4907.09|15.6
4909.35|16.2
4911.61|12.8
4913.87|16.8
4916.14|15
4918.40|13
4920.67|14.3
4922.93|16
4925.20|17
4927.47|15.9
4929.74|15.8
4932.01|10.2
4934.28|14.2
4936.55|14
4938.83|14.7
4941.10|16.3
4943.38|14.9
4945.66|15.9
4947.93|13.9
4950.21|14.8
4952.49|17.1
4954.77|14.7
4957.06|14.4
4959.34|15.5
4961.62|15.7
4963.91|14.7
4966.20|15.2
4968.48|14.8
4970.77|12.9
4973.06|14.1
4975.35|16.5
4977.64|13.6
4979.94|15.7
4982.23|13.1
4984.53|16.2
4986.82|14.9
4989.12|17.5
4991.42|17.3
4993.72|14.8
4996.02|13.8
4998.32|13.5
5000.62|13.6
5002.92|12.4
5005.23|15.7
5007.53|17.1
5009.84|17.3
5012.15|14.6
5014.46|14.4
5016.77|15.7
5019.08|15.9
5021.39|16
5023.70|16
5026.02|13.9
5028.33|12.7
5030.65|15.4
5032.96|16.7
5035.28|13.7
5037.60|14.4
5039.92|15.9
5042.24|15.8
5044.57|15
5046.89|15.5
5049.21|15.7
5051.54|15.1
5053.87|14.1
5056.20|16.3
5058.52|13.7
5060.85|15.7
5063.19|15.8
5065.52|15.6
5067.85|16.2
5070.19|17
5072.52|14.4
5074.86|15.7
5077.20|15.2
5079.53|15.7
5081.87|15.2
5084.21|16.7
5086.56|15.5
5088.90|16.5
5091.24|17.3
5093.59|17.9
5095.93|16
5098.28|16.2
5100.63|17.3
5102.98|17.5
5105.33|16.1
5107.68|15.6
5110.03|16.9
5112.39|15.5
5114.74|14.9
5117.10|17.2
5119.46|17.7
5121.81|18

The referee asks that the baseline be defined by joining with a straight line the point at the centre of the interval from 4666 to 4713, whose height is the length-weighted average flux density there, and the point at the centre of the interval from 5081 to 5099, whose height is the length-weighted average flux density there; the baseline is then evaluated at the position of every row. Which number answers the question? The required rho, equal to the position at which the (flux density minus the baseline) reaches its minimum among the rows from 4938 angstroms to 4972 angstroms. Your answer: 4970.77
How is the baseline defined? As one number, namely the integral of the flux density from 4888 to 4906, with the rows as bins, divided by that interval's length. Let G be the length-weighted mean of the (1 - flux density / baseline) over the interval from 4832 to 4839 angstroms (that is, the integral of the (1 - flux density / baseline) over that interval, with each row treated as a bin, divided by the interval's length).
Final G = 0.01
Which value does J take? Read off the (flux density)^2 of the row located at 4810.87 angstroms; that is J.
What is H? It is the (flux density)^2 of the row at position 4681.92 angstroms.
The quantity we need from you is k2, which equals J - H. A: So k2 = 16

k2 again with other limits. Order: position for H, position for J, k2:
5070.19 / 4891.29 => -17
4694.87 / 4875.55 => 133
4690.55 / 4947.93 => 44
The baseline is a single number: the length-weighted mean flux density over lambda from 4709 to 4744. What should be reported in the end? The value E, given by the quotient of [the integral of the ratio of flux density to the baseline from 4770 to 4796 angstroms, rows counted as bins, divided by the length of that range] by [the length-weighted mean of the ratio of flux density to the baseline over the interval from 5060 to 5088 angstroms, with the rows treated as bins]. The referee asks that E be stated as 0.92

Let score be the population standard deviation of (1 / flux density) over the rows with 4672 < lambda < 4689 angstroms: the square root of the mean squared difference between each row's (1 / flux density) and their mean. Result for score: 0.0102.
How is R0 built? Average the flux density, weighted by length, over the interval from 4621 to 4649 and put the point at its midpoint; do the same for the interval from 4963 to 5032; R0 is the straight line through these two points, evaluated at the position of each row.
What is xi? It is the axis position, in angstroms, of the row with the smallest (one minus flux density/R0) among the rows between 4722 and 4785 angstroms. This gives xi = 4766.77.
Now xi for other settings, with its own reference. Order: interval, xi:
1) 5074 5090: 5084.21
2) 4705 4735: 4712.20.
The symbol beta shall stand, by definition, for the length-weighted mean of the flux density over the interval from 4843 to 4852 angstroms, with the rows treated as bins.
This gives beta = 15.1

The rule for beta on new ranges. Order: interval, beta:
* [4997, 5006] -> 13.7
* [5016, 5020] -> 15.8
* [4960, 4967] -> 15.2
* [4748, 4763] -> 14.9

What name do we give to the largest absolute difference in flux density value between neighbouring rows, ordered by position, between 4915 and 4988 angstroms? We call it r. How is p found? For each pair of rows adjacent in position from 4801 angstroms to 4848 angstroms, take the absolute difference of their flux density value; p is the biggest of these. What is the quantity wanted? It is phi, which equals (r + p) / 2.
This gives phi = 5.4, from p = 5.20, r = 5.6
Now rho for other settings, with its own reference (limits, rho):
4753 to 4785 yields 4784.36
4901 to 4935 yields 4932.01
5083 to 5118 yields 5114.74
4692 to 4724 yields 4694.87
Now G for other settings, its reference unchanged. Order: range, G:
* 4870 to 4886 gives 0.00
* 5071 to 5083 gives 0.06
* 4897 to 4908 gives 0.01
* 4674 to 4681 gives 0.23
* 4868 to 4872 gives 0.04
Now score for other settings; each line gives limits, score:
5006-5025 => 0.0039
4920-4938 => 0.0115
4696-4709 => 0.0080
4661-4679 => 0.0055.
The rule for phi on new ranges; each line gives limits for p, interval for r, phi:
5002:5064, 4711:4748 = 3.4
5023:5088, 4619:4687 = 3.9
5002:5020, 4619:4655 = 4.1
